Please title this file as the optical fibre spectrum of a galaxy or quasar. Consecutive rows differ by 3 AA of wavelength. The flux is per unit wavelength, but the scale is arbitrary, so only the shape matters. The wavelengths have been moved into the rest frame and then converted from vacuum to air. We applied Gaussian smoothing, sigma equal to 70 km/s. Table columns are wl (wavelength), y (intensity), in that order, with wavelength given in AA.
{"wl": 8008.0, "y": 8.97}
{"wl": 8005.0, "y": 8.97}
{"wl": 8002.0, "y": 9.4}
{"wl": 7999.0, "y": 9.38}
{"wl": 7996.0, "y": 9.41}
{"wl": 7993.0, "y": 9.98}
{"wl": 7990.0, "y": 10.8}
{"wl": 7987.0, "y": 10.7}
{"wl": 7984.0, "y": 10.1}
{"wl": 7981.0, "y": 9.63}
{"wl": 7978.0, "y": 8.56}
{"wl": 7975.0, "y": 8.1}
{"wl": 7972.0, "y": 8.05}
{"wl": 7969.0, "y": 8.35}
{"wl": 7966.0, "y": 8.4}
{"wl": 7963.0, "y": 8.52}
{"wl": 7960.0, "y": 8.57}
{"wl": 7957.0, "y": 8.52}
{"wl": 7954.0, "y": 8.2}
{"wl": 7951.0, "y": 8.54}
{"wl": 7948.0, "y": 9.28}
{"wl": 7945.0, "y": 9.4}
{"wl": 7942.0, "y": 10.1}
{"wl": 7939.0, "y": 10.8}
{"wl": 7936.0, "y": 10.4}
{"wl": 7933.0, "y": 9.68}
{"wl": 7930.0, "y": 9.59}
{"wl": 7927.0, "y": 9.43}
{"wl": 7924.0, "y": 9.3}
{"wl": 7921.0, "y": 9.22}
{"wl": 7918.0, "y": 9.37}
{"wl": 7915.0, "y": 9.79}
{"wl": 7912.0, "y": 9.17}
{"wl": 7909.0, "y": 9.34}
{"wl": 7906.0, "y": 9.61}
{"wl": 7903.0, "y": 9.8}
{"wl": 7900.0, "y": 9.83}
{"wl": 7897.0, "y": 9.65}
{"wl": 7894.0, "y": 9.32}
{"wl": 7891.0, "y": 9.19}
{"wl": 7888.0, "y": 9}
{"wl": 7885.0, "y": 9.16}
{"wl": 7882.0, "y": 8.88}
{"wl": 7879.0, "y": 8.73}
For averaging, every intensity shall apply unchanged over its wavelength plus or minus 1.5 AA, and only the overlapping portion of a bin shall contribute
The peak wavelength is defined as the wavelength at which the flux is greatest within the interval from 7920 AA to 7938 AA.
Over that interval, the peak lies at 7936.0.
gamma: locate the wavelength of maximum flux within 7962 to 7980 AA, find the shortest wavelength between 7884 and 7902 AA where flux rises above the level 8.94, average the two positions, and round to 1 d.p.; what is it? 7931.5 AA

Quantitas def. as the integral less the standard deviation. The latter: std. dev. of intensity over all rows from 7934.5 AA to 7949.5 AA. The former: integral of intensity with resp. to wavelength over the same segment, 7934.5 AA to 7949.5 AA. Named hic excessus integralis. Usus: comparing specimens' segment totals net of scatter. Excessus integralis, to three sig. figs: 149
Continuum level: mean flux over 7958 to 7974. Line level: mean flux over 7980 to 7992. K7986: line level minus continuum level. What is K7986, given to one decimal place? 1.9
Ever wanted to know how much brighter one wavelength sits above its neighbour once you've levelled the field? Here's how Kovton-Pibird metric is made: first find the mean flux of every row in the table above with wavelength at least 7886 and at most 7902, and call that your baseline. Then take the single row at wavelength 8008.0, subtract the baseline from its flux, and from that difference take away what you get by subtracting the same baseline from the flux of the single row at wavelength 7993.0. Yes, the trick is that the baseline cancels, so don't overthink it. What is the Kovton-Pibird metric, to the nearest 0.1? -1.0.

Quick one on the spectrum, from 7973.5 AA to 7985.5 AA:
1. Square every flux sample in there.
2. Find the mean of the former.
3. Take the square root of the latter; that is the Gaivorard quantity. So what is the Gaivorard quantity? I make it 9.13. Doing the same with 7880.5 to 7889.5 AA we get 9.01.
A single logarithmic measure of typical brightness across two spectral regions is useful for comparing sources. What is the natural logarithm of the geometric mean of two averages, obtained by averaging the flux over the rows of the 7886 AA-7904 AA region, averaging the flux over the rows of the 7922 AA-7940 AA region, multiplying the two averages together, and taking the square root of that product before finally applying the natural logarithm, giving 2.27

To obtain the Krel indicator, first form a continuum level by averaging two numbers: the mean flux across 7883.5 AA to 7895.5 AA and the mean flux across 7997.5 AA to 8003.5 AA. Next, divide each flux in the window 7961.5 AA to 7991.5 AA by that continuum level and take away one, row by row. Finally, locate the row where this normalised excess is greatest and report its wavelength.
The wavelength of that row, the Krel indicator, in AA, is 7990.0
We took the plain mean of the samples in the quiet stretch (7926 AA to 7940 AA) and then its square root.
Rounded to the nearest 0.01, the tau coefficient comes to 3.16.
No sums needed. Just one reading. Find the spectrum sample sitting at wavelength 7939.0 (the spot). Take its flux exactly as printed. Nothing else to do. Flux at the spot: 10.8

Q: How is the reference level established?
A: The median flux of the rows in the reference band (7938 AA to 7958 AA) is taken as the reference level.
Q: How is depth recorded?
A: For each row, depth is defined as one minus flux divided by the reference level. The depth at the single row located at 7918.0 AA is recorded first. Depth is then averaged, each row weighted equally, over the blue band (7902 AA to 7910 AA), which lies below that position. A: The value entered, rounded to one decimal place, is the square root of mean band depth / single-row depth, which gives 1.8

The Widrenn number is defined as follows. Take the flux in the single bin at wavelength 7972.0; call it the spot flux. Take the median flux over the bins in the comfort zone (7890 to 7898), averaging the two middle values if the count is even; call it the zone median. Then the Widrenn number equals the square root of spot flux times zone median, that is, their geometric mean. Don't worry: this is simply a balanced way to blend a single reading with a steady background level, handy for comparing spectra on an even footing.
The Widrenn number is 8.7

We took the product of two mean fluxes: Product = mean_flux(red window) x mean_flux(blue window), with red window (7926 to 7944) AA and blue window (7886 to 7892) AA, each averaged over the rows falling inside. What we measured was 91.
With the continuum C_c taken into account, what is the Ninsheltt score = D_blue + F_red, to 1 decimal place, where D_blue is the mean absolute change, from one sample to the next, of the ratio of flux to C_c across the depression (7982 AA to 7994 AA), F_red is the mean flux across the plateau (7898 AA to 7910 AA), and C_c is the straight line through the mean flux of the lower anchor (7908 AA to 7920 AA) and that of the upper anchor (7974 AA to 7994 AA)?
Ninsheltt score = 9.7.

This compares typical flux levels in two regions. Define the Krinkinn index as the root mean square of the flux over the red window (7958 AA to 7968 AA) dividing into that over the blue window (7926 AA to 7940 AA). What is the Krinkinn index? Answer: 1.18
